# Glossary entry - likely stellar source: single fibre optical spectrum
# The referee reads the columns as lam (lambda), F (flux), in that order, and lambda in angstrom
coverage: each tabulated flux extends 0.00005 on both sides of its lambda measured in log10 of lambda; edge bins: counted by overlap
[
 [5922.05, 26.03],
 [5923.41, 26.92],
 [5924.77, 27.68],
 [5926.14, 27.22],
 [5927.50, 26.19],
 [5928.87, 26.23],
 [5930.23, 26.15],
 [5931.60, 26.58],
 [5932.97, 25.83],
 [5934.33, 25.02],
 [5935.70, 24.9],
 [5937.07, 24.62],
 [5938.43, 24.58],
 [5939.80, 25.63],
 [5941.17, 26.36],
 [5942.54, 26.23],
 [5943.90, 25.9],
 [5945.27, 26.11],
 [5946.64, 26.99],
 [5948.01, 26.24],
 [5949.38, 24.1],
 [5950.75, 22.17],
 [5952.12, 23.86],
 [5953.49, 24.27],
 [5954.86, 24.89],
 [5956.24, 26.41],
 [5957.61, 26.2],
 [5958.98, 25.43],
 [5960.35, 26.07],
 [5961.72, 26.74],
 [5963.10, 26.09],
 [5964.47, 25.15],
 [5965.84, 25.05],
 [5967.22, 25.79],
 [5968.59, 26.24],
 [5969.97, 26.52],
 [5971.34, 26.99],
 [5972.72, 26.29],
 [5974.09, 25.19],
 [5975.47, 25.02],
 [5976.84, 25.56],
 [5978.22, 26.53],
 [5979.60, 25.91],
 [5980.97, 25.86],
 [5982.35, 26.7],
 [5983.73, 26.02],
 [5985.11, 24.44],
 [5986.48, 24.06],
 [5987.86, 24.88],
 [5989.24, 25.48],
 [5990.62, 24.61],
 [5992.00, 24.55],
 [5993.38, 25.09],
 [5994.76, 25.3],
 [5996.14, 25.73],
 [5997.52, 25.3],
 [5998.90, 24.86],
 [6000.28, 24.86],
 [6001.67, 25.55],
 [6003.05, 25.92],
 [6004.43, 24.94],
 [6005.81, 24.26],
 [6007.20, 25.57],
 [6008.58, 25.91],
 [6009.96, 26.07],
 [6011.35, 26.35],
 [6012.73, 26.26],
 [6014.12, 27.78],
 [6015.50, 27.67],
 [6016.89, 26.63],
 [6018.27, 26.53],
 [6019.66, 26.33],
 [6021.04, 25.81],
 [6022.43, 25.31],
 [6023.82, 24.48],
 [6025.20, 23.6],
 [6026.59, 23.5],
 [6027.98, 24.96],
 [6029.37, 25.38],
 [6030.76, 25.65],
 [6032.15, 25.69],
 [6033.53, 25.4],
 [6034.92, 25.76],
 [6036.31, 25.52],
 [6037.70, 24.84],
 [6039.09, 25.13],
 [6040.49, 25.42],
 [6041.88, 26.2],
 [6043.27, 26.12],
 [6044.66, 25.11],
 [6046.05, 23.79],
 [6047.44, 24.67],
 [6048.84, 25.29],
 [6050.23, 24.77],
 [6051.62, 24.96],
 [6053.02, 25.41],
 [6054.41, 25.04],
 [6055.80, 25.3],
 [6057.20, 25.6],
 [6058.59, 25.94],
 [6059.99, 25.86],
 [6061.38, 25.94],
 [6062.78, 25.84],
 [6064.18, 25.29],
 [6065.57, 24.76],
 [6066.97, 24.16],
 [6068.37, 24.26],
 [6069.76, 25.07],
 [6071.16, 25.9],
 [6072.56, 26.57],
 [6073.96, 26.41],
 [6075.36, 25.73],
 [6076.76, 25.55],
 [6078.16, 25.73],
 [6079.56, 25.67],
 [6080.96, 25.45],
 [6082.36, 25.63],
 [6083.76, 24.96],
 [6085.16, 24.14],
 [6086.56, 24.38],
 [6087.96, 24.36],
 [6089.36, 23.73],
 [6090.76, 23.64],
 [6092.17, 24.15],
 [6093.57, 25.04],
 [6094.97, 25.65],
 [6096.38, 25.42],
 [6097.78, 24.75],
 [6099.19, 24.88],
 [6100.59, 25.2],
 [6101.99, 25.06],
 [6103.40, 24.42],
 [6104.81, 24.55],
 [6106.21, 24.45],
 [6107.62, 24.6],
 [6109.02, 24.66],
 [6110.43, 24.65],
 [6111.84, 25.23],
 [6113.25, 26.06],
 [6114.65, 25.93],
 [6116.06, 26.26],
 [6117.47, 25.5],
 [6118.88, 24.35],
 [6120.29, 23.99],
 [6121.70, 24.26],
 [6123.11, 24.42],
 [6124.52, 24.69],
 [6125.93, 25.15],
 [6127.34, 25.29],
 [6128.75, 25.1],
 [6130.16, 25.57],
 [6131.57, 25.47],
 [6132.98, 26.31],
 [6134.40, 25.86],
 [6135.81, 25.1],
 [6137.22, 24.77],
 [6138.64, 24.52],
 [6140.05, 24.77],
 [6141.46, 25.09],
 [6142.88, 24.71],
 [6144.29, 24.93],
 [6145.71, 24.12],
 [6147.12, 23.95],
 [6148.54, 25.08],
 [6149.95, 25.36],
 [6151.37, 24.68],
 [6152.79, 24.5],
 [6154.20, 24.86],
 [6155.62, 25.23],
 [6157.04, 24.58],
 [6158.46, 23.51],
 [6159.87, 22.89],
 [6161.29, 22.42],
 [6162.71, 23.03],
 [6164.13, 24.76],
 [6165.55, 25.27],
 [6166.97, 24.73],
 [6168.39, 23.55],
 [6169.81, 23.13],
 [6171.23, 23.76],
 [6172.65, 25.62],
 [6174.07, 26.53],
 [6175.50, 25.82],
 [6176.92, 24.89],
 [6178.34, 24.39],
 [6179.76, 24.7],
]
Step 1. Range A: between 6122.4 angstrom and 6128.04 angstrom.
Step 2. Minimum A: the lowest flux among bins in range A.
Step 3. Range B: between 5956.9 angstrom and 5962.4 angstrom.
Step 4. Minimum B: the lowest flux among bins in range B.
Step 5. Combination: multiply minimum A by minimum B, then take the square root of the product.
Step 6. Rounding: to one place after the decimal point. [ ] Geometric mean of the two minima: 24.9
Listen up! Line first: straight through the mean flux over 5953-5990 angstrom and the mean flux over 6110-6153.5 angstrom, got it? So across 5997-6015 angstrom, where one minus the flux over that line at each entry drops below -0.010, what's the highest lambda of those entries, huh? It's 6014.12 angstrom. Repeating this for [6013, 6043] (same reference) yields 6041.88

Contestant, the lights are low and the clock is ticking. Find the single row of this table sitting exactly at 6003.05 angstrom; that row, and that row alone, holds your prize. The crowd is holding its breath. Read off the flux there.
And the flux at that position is 25.92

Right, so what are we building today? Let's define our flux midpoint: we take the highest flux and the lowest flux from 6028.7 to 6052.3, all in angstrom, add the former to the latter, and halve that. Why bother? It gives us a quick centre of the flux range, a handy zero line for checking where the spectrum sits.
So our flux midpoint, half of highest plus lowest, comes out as 25.0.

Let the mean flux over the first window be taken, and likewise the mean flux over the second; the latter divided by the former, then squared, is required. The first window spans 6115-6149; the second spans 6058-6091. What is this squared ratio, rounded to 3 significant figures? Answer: 1.02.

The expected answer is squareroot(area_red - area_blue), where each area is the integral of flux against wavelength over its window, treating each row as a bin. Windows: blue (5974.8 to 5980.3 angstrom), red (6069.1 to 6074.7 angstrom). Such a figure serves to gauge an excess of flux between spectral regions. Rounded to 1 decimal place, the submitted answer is 1.9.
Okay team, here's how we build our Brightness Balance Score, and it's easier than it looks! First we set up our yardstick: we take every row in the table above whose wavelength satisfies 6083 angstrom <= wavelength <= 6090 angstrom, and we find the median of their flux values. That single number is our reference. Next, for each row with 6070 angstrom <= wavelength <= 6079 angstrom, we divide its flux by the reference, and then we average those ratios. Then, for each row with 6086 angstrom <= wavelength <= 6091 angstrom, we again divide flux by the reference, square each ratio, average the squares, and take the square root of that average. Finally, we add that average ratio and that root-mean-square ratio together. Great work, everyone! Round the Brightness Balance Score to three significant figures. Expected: 2.05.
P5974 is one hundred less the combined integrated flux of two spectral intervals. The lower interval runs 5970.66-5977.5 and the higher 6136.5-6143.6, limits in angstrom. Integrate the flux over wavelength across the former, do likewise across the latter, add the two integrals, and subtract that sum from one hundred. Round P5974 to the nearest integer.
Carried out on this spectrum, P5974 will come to -253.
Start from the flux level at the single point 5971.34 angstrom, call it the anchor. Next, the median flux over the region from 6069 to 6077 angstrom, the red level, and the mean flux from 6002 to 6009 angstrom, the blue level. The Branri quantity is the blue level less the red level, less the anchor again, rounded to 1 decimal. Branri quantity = -27.5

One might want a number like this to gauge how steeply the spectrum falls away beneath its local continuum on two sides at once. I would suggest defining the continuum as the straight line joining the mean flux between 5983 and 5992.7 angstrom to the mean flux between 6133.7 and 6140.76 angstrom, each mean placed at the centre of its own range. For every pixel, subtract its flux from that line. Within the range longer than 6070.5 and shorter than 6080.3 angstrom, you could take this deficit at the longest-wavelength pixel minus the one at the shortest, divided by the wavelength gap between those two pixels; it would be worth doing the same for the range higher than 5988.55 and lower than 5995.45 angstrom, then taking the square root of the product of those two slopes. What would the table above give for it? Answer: 0.03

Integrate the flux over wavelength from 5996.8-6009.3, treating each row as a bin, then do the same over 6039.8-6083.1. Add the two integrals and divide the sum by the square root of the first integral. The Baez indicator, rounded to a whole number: 80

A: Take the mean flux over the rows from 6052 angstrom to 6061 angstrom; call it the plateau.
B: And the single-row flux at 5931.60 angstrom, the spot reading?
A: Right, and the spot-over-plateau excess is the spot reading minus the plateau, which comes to 1.1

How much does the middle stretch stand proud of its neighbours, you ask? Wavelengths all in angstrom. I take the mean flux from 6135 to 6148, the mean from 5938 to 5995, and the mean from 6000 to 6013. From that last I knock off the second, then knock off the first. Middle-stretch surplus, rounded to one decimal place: -24.6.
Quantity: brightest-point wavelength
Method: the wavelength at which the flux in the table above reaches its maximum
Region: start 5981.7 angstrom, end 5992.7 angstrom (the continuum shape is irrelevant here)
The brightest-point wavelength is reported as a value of 5982.35 angstrom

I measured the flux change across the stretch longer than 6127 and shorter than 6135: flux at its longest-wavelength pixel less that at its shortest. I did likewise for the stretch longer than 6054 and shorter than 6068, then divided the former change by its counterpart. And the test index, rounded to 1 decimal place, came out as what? -0.6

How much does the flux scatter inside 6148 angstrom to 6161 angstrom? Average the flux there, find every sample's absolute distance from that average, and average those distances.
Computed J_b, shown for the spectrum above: 0.59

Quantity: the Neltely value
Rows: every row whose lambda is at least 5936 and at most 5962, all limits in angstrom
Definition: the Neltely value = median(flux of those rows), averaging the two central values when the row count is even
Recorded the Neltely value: 25.90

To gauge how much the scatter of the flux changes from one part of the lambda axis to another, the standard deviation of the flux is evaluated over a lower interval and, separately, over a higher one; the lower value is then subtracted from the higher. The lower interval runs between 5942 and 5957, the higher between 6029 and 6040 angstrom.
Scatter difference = -1.1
